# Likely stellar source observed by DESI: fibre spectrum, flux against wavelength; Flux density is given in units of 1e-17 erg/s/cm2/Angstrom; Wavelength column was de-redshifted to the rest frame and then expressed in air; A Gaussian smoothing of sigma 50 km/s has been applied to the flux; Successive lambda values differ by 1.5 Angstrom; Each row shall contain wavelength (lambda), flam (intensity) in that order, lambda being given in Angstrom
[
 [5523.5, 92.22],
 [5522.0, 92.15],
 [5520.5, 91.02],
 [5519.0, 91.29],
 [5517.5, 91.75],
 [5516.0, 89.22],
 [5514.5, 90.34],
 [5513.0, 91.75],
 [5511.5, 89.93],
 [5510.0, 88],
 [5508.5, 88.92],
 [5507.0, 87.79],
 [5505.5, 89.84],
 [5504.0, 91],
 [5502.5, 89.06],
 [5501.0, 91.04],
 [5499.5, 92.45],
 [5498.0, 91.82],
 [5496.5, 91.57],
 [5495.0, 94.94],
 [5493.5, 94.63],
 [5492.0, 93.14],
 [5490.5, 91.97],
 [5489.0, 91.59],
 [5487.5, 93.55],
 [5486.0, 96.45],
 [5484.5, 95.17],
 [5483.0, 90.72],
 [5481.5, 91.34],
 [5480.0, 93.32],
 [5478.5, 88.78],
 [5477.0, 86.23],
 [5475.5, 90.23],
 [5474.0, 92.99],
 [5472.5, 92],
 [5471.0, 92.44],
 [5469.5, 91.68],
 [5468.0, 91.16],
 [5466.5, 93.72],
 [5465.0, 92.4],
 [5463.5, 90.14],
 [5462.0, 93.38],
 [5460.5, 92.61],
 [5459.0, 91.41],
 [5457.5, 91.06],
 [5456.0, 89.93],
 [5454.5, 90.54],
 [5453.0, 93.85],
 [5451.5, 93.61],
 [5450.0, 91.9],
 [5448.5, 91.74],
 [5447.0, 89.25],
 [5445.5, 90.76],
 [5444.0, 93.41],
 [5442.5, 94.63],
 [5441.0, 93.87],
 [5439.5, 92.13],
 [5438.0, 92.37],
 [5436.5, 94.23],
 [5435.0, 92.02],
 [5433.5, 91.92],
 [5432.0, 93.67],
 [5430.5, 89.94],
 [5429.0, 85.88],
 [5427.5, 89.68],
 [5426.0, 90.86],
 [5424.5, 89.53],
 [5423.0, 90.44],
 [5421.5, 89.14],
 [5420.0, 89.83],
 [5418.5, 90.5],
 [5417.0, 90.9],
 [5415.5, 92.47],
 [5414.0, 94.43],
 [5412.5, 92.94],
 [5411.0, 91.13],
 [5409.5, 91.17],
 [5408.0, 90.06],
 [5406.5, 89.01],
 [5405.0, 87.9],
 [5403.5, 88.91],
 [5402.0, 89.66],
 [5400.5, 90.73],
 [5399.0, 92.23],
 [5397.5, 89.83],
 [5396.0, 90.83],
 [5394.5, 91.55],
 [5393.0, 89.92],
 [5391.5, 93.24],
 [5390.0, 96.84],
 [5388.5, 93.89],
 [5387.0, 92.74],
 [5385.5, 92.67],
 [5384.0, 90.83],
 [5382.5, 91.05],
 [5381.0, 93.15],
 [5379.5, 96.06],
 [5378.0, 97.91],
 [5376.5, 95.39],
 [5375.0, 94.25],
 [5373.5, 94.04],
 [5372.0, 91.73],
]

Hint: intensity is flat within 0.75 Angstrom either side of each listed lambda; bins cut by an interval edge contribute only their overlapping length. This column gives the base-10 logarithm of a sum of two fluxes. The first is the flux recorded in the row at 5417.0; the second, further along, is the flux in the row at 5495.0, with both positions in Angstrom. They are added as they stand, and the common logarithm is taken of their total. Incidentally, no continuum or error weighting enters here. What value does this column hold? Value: 2.269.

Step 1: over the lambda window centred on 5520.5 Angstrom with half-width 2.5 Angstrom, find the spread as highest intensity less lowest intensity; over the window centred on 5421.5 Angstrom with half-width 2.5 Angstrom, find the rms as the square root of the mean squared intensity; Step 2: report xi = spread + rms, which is 90.9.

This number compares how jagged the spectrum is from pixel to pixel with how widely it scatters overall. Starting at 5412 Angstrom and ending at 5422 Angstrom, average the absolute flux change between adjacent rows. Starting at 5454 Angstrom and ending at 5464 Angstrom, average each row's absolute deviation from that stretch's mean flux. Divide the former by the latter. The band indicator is 1.13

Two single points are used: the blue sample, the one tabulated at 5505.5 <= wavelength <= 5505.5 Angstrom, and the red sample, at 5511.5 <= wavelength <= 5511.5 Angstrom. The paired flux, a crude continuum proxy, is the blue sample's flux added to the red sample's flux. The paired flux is 180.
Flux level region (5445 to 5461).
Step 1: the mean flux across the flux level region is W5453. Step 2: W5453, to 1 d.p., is 91.5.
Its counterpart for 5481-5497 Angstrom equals 93.2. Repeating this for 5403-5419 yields 90.9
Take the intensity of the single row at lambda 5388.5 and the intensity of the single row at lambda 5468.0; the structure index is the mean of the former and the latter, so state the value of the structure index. 92.5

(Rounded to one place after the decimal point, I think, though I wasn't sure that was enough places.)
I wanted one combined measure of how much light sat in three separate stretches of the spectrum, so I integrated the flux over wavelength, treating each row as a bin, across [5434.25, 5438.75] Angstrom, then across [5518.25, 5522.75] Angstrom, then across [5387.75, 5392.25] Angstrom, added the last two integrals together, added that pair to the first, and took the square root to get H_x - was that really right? 35.4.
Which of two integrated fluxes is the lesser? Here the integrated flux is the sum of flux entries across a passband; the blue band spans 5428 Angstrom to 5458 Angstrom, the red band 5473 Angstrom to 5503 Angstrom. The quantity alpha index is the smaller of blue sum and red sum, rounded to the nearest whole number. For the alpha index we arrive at 1837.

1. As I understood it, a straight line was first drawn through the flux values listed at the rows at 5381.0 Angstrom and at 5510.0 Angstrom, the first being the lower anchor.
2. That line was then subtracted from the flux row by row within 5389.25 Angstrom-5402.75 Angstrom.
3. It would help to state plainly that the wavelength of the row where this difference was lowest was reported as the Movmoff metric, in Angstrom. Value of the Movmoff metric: 5393.0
